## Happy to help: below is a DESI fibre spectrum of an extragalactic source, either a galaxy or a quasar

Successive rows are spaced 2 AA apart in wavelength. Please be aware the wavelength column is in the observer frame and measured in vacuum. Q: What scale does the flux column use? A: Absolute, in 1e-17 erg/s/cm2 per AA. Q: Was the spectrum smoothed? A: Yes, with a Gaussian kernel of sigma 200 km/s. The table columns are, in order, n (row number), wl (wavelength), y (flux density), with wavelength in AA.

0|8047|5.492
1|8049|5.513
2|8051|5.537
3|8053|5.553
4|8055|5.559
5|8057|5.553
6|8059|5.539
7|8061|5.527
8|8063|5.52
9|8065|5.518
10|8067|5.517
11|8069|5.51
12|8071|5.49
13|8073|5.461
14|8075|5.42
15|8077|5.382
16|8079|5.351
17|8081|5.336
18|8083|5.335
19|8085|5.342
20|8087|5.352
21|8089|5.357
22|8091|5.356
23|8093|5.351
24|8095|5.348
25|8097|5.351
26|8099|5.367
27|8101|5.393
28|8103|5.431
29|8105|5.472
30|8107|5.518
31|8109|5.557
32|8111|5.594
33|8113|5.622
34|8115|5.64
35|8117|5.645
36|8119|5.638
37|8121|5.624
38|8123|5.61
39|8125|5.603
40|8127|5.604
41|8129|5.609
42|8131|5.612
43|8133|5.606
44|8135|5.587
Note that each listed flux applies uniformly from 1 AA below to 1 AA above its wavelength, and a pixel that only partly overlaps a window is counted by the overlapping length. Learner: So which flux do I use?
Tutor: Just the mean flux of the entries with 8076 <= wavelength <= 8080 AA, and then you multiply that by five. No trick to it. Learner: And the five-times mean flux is 26.8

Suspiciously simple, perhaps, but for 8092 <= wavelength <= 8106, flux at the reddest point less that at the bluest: 0.12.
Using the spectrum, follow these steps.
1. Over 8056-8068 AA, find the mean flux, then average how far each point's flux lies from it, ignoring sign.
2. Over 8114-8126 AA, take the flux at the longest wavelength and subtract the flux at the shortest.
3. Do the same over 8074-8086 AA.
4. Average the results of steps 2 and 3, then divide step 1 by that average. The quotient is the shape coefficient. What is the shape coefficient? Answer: -0.20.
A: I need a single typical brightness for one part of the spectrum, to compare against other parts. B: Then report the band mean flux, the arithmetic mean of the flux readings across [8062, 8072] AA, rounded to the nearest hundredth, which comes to 5.51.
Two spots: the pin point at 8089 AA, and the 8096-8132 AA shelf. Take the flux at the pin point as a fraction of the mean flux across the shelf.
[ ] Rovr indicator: 0.97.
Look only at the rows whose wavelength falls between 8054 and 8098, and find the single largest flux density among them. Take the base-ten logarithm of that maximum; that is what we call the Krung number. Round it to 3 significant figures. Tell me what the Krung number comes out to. 0.745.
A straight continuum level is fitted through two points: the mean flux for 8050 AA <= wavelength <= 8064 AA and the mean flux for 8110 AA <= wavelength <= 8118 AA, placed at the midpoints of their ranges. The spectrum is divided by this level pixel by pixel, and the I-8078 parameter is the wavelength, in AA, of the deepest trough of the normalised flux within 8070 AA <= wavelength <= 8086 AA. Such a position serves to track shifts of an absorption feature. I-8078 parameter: 8083 AA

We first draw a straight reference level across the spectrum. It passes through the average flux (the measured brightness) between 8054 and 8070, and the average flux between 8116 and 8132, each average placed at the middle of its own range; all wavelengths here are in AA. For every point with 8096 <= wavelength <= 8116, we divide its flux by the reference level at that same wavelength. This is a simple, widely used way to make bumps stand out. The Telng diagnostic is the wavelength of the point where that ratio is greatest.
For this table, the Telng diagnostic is 8115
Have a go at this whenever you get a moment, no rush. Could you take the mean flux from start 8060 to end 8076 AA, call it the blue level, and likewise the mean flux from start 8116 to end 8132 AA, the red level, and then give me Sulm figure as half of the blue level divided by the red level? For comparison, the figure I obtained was 0.489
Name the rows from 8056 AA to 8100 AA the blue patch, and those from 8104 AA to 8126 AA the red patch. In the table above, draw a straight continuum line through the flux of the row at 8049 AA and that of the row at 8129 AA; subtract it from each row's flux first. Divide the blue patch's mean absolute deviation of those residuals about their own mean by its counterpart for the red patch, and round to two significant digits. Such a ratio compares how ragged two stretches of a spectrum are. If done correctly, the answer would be 2.4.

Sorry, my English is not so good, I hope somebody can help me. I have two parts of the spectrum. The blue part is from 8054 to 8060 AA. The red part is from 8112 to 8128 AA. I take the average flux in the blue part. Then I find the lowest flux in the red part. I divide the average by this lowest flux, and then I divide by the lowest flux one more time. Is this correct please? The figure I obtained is 0.177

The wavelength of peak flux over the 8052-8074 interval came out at 8055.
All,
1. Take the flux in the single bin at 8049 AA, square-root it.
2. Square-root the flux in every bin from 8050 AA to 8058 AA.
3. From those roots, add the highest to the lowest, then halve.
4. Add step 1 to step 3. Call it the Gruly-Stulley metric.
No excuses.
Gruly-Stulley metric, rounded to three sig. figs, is 4.70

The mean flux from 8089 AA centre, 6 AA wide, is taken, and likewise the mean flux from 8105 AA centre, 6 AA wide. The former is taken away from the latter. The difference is 0.12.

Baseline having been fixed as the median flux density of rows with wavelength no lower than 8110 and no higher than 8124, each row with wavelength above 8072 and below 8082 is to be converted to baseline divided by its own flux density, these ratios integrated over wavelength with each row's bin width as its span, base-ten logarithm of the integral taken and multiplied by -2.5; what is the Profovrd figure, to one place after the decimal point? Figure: -2.5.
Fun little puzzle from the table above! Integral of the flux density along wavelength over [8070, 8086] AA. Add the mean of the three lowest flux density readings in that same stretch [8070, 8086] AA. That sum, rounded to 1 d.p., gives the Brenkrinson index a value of 91.6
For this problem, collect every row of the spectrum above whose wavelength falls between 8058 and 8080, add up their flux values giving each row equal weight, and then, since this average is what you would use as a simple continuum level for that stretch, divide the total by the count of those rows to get 5.48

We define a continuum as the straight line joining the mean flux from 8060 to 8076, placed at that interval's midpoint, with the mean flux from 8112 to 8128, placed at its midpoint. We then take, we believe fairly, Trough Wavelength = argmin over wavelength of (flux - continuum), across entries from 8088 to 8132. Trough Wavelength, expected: 8097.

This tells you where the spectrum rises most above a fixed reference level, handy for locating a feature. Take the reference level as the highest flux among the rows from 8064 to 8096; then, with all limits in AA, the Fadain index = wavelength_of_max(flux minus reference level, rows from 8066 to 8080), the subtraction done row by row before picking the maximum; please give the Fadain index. 8067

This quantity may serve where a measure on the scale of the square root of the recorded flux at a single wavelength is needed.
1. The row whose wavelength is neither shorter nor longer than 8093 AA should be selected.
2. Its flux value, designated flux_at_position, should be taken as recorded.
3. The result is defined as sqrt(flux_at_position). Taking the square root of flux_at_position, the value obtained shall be 2.31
